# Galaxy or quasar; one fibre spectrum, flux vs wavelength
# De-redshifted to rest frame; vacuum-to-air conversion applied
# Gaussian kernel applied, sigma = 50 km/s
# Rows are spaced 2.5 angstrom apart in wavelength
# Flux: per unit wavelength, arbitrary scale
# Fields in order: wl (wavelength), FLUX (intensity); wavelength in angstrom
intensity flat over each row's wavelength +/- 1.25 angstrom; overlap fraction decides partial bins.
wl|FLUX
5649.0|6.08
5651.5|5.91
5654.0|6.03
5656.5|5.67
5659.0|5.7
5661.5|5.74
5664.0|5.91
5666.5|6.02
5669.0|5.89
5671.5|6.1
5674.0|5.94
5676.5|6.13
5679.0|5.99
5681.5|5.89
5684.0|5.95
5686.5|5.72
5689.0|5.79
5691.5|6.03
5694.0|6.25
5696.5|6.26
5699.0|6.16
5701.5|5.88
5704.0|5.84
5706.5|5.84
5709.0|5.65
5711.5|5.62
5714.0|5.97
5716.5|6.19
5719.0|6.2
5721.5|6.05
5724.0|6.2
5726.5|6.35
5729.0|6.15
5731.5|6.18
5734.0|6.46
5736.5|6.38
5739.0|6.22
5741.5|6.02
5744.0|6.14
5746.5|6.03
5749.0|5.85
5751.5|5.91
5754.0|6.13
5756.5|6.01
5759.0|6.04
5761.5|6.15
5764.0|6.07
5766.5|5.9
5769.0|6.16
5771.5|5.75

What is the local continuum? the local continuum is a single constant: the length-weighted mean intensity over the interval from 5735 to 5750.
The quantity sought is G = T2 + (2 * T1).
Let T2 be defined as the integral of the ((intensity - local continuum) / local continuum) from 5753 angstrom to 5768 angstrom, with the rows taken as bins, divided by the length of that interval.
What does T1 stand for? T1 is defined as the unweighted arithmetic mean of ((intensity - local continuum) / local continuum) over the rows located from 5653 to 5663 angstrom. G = -0.12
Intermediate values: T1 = -0.05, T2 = -0.01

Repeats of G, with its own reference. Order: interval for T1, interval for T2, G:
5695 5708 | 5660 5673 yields -0.07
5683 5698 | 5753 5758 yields -0.05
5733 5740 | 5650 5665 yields 0.03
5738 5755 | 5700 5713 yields -0.08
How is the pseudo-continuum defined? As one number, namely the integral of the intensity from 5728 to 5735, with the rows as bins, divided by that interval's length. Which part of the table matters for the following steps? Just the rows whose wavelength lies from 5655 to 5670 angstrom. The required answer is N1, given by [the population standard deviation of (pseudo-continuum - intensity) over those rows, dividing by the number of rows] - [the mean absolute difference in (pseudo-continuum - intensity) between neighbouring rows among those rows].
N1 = 0.03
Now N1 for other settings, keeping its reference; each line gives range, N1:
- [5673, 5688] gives -0.02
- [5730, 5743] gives -0.03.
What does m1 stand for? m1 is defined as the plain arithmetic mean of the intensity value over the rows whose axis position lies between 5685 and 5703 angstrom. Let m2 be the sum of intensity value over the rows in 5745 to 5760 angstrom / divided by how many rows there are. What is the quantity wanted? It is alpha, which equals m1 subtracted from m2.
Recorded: -0.02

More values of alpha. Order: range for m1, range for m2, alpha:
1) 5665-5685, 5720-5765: 0.14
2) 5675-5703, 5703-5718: -0.15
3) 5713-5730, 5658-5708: -0.21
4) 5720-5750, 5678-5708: -0.20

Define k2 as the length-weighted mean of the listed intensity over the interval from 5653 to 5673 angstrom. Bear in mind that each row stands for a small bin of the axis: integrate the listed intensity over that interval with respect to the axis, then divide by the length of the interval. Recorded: 5.88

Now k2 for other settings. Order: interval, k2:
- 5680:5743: 6.05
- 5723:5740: 6.28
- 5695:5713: 5.90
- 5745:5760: 6.00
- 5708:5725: 5.98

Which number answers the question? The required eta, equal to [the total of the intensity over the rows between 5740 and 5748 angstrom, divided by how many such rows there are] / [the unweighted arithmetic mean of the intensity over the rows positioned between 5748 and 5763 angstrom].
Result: 1.01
